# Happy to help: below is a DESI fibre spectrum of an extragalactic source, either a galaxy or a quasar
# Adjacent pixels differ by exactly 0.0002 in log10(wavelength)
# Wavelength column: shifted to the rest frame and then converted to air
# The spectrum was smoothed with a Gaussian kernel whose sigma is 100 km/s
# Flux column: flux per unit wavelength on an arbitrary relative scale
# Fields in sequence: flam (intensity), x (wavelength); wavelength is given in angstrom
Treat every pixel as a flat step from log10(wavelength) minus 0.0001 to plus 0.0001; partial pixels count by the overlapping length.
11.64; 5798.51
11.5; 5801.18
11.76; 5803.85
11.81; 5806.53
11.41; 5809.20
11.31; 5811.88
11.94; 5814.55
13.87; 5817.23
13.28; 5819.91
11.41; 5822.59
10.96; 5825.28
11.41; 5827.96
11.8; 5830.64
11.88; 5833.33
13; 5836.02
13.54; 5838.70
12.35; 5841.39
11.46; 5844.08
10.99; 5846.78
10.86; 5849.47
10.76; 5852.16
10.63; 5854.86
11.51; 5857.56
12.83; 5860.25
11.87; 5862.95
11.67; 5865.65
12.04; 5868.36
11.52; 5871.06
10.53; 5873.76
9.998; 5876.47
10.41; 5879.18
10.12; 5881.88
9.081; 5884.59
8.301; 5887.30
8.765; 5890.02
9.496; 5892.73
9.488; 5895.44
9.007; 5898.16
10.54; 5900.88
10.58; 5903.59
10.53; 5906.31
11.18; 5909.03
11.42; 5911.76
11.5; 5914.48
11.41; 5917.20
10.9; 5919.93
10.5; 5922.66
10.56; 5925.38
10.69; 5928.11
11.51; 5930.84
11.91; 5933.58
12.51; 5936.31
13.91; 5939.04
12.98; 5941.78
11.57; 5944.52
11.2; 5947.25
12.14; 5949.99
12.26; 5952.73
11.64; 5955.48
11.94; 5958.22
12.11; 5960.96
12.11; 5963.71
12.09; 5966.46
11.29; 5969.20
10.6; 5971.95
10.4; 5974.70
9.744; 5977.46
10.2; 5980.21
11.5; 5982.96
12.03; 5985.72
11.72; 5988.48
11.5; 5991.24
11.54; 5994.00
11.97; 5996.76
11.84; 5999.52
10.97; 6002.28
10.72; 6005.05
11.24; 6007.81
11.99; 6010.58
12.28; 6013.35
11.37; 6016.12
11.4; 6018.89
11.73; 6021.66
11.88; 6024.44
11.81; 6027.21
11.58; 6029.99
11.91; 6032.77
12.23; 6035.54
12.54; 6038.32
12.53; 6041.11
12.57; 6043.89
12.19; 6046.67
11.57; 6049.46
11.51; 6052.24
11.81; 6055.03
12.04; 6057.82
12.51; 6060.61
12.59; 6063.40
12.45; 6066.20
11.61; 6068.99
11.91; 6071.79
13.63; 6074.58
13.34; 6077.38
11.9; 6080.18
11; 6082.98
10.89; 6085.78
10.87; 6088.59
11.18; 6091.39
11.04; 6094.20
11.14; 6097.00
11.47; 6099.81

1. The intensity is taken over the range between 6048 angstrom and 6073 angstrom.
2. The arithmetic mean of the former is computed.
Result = 12.0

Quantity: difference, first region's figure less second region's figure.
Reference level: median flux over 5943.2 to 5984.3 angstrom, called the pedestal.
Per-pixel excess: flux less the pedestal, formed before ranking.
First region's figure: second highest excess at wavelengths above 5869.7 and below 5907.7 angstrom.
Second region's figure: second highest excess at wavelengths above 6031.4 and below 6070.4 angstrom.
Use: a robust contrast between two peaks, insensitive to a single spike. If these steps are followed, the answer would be -2.0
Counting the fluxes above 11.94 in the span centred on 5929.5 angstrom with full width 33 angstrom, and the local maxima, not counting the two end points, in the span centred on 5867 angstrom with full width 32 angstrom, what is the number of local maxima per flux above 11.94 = 1.0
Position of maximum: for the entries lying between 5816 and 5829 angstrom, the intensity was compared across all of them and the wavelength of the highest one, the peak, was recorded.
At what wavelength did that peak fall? 5817.23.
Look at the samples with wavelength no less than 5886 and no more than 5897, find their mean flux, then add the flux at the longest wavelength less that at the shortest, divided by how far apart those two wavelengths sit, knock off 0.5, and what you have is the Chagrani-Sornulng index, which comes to 8.7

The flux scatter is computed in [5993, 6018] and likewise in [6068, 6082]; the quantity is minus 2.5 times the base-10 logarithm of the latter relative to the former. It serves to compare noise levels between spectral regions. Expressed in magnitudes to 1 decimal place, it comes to -0.6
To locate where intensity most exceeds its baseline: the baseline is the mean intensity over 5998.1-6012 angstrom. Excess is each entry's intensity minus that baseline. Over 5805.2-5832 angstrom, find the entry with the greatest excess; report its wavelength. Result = 5817.23 angstrom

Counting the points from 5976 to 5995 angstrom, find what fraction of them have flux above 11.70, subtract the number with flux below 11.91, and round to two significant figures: -5.7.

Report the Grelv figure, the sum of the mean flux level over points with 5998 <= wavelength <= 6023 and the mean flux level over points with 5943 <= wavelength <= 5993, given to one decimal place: 23.0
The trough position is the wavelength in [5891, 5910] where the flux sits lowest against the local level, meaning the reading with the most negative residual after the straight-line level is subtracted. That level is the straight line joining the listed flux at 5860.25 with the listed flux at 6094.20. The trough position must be 5898.16 angstrom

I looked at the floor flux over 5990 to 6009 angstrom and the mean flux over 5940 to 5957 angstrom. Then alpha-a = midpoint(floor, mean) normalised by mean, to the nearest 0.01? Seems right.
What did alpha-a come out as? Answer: 0.95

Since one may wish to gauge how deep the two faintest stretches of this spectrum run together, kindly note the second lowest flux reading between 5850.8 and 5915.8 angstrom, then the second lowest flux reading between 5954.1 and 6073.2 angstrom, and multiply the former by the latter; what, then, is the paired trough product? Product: 89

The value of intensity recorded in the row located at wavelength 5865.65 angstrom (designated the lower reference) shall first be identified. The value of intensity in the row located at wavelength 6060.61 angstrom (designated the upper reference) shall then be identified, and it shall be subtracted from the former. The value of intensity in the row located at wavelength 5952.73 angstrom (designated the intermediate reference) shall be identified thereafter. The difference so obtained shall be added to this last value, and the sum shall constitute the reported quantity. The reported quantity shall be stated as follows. 11.4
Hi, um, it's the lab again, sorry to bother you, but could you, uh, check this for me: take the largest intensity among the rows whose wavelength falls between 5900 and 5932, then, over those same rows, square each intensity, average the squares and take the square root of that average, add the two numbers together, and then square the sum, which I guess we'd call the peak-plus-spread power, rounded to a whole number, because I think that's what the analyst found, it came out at 504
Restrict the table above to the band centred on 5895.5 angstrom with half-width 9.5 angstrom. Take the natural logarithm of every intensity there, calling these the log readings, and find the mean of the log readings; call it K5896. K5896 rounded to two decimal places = 2.24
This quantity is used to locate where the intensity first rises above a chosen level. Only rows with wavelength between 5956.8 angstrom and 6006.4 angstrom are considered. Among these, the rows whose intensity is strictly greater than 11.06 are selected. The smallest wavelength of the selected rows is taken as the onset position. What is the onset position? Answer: 5958.22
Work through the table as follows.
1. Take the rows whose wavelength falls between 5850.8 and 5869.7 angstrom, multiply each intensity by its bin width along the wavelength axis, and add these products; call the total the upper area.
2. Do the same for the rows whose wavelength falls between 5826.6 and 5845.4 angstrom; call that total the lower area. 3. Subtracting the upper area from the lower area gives 10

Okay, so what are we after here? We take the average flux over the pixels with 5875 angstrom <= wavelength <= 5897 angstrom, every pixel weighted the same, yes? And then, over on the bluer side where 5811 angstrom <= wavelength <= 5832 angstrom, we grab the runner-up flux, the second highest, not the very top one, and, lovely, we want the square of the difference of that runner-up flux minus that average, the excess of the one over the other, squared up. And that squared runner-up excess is 15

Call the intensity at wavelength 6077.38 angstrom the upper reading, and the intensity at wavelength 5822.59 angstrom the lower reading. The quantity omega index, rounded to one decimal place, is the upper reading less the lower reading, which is 1.9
